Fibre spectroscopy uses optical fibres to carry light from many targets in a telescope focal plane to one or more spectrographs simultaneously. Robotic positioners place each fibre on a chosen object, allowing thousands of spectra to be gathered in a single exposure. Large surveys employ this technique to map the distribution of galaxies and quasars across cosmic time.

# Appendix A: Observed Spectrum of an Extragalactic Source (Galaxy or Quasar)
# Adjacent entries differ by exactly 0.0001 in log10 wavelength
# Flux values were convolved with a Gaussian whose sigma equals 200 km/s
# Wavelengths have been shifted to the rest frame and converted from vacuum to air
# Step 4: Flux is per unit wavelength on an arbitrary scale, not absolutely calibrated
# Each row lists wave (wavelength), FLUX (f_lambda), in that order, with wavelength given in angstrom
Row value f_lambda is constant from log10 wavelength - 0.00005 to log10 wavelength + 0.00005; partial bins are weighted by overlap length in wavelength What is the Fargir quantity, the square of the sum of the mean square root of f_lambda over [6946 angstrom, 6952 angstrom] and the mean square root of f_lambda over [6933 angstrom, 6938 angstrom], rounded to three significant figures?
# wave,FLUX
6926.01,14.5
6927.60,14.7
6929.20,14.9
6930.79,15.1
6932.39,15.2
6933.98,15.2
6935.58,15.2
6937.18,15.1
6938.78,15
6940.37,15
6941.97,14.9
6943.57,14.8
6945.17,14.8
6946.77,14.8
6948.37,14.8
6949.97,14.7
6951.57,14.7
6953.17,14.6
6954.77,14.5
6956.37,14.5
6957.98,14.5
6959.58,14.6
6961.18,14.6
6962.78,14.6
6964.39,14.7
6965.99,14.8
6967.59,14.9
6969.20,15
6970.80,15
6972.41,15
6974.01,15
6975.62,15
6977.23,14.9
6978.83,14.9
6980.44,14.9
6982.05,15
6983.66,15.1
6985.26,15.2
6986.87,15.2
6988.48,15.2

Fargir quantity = 59.8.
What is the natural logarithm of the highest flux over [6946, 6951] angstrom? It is 2.69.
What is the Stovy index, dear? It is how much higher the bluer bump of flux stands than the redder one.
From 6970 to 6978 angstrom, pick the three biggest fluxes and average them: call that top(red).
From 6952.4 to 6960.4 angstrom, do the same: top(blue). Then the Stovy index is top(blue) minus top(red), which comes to -0.43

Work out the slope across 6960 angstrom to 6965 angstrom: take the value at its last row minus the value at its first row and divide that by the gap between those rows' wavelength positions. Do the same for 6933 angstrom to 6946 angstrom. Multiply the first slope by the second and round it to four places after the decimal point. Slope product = -0.0011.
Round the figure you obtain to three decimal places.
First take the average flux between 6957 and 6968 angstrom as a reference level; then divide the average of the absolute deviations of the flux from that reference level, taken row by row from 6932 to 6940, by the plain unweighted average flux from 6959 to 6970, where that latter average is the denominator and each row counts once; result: 0.032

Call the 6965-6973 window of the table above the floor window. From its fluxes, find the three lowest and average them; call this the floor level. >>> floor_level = 14.9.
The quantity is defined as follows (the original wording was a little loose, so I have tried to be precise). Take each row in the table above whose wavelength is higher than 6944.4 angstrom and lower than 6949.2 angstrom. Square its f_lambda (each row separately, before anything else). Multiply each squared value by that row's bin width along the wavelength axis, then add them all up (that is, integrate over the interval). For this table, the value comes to 1051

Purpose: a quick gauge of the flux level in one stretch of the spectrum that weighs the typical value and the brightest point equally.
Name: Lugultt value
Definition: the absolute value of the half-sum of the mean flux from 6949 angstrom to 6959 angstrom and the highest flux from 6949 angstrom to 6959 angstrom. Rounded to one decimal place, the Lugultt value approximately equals 14.6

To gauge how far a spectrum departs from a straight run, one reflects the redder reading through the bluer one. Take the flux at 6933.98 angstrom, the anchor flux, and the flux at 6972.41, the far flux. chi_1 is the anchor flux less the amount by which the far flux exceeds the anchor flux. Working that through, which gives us 15.4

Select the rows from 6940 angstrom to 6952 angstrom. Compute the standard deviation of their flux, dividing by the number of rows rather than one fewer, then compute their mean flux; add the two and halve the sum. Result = 7.45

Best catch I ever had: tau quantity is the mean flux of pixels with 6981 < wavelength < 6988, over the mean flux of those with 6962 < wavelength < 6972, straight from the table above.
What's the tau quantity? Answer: 1.02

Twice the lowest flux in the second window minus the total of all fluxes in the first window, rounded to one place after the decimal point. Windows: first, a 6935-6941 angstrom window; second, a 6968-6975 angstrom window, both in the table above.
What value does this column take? -30.3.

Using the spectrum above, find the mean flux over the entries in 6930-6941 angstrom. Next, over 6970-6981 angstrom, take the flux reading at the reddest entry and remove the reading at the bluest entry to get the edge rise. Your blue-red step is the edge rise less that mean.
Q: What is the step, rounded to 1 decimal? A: -15.2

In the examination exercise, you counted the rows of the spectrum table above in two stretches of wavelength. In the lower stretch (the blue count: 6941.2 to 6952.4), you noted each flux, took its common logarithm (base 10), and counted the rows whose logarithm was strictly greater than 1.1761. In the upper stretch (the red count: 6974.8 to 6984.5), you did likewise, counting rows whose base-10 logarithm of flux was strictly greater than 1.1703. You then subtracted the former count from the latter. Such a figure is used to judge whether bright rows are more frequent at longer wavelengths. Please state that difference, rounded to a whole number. 6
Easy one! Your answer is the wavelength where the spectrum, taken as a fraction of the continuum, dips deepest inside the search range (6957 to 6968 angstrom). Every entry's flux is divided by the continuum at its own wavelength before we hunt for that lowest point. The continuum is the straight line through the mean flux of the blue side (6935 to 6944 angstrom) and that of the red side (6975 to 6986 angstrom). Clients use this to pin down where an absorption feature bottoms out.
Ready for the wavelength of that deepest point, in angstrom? 6957.98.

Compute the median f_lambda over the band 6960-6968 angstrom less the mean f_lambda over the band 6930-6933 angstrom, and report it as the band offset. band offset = -0.4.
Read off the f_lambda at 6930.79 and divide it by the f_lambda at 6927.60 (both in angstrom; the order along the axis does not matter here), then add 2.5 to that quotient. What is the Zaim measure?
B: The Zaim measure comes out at 3.53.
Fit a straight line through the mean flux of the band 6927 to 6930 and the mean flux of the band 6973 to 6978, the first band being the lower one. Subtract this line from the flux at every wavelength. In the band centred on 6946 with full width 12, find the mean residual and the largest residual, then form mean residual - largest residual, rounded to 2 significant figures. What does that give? -0.21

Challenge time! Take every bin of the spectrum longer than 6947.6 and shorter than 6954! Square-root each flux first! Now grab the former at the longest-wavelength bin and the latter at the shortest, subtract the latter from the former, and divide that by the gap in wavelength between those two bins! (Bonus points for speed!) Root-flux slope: -0.0054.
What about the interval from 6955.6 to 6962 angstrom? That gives 0.0027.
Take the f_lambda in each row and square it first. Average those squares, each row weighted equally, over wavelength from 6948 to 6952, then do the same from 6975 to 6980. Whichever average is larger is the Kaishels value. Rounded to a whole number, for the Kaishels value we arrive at 223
